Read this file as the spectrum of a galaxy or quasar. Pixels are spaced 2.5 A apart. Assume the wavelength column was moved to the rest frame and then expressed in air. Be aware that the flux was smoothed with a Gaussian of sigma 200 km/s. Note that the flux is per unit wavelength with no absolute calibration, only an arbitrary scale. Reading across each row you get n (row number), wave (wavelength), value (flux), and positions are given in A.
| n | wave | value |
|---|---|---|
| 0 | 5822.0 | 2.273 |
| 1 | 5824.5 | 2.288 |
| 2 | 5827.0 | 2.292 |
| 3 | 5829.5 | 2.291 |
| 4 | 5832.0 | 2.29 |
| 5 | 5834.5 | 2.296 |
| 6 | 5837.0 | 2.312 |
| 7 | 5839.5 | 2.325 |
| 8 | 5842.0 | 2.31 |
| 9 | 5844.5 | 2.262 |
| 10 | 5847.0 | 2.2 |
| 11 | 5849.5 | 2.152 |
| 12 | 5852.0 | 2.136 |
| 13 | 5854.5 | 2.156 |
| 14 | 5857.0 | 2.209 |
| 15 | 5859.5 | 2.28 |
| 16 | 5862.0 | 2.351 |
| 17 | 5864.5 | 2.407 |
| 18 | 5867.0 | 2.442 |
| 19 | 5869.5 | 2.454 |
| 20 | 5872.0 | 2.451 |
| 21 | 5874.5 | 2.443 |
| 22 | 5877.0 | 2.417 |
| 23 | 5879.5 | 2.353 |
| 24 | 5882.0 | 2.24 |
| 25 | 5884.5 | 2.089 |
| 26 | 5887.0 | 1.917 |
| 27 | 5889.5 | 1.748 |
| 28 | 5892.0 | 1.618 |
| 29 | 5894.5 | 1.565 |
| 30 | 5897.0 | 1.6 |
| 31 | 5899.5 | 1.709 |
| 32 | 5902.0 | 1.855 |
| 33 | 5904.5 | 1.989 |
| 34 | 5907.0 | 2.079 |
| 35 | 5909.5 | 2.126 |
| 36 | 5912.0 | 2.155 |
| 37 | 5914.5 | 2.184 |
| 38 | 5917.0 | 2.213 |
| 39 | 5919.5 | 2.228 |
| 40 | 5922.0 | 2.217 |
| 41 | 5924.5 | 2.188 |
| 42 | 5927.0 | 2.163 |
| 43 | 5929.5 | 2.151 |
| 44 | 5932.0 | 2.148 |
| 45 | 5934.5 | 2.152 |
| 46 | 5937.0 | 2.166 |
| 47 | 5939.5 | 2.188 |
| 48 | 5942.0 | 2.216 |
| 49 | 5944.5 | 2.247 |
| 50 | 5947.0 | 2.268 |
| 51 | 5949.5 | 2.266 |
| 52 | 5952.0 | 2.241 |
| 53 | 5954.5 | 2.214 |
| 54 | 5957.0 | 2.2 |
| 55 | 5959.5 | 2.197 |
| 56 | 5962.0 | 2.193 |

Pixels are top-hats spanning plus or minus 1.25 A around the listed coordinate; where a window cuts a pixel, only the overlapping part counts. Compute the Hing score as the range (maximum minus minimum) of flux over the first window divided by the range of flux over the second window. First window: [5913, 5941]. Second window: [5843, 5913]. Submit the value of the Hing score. 0.09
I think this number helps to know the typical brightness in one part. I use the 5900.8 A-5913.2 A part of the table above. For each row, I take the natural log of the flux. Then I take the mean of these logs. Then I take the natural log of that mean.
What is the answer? -0.340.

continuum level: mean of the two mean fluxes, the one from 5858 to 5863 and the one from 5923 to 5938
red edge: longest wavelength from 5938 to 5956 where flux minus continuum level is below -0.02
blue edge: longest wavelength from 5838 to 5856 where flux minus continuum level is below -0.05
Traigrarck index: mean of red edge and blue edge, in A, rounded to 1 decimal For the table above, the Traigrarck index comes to 5904.5 A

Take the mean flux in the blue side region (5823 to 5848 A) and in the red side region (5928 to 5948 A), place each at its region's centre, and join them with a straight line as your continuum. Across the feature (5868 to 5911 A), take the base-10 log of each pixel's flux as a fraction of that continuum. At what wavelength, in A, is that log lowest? 5894.5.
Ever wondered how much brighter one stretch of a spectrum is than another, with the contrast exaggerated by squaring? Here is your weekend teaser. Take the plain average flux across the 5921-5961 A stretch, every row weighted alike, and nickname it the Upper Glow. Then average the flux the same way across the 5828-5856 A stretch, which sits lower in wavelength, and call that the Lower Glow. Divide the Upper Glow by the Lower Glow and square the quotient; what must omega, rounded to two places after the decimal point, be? 0.96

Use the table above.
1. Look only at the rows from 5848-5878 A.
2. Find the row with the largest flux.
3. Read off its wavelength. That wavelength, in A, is 5869.5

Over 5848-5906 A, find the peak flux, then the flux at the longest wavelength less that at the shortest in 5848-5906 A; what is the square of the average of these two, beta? 1.31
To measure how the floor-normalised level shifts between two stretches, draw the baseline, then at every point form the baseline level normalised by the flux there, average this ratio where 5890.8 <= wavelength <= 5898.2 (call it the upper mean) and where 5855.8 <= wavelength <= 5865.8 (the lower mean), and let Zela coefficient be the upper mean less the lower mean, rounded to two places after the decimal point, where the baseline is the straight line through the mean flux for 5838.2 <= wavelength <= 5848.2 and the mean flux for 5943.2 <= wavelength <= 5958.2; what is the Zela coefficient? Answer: 0.43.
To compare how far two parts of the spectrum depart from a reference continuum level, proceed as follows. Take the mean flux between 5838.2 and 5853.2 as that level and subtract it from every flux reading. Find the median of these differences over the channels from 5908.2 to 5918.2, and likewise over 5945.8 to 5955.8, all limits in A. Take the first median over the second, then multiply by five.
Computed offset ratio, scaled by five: -14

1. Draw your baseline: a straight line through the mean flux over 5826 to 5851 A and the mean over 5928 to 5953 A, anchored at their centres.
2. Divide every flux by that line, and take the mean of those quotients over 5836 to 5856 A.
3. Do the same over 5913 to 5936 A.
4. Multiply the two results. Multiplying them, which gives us 0.97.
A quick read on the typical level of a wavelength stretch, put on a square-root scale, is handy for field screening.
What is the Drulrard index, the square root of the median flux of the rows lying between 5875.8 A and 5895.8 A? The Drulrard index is 1.42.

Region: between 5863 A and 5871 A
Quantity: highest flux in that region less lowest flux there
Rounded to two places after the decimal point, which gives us 0.05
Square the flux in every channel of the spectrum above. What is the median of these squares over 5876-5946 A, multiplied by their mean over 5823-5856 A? 24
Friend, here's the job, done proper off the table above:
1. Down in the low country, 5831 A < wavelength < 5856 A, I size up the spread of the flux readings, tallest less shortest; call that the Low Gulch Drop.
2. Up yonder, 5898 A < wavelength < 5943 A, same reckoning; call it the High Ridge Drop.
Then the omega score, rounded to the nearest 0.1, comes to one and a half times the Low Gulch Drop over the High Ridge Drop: 0.5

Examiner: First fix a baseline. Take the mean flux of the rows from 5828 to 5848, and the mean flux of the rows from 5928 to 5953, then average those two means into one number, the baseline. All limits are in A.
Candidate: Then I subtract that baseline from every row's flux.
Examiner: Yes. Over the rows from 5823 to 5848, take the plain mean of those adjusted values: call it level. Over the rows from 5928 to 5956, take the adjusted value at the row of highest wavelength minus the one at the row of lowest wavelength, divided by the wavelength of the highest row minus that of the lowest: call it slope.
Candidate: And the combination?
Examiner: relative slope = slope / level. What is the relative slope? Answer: 0.06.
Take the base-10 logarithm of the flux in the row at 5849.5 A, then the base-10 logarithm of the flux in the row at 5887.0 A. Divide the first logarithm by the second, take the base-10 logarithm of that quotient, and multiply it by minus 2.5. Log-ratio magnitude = -0.18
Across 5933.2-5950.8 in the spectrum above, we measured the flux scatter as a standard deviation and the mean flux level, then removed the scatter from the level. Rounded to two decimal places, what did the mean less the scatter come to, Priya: 2.17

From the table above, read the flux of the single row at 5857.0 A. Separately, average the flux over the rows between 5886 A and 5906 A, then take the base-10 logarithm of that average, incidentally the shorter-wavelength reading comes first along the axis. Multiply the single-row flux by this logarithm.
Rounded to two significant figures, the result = 0.54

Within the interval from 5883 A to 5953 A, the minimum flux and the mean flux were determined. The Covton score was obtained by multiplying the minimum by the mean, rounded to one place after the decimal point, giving 3.2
